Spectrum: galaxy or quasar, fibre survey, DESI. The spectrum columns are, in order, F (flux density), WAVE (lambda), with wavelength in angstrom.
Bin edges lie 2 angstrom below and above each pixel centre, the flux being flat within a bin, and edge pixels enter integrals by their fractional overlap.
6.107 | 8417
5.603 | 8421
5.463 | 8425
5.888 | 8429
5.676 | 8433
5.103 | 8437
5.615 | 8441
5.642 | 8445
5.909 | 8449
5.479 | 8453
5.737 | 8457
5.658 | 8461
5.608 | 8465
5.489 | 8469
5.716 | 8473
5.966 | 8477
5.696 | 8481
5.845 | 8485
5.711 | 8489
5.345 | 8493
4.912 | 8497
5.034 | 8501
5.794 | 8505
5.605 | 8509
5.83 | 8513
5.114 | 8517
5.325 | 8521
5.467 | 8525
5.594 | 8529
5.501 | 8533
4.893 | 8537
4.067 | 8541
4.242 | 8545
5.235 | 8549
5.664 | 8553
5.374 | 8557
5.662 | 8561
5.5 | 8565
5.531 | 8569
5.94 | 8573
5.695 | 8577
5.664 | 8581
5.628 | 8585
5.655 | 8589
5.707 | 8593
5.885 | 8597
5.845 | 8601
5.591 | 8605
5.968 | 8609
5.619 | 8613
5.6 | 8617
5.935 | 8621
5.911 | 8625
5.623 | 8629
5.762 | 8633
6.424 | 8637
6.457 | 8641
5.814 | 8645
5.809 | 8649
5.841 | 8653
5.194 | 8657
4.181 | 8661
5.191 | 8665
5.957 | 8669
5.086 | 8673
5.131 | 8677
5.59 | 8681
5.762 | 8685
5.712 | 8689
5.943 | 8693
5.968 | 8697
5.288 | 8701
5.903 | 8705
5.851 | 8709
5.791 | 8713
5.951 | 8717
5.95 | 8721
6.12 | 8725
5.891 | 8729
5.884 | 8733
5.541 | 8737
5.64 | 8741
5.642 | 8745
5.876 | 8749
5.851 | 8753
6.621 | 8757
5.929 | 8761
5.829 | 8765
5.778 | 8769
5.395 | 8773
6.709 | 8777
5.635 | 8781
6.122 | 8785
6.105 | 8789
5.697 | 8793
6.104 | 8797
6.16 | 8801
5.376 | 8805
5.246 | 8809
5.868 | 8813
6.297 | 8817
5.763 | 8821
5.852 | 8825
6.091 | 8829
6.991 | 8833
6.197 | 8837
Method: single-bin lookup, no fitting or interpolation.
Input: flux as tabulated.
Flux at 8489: 5.711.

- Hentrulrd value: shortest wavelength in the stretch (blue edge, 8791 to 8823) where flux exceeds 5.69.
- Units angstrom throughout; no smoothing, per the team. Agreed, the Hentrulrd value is 8793 angstrom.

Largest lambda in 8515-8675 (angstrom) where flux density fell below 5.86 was 8673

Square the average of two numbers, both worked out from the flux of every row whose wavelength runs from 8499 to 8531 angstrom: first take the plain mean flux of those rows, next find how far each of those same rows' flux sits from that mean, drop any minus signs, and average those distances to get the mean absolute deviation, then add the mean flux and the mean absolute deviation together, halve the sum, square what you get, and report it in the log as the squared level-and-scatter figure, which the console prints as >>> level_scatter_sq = 8.14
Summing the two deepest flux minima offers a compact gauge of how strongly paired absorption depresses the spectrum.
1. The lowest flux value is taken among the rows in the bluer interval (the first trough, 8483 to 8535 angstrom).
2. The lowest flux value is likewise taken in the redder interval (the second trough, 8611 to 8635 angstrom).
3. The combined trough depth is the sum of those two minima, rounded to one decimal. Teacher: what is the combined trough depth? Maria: 10.5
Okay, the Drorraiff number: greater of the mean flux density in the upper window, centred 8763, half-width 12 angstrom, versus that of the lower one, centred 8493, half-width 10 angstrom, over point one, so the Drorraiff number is 59.0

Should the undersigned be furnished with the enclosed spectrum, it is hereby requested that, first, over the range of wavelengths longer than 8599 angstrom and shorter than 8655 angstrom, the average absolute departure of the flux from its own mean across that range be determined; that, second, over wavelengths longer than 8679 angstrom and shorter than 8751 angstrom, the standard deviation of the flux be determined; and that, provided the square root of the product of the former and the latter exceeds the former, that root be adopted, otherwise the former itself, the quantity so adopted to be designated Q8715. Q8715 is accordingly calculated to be 0.19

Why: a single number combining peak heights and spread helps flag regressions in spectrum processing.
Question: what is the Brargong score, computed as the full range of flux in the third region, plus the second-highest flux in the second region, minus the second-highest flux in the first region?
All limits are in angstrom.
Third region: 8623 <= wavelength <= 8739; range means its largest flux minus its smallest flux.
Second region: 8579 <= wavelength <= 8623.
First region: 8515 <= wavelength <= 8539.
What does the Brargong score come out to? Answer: 2.7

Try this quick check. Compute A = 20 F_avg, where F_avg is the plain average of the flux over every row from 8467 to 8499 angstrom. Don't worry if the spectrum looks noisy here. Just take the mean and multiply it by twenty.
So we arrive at 112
